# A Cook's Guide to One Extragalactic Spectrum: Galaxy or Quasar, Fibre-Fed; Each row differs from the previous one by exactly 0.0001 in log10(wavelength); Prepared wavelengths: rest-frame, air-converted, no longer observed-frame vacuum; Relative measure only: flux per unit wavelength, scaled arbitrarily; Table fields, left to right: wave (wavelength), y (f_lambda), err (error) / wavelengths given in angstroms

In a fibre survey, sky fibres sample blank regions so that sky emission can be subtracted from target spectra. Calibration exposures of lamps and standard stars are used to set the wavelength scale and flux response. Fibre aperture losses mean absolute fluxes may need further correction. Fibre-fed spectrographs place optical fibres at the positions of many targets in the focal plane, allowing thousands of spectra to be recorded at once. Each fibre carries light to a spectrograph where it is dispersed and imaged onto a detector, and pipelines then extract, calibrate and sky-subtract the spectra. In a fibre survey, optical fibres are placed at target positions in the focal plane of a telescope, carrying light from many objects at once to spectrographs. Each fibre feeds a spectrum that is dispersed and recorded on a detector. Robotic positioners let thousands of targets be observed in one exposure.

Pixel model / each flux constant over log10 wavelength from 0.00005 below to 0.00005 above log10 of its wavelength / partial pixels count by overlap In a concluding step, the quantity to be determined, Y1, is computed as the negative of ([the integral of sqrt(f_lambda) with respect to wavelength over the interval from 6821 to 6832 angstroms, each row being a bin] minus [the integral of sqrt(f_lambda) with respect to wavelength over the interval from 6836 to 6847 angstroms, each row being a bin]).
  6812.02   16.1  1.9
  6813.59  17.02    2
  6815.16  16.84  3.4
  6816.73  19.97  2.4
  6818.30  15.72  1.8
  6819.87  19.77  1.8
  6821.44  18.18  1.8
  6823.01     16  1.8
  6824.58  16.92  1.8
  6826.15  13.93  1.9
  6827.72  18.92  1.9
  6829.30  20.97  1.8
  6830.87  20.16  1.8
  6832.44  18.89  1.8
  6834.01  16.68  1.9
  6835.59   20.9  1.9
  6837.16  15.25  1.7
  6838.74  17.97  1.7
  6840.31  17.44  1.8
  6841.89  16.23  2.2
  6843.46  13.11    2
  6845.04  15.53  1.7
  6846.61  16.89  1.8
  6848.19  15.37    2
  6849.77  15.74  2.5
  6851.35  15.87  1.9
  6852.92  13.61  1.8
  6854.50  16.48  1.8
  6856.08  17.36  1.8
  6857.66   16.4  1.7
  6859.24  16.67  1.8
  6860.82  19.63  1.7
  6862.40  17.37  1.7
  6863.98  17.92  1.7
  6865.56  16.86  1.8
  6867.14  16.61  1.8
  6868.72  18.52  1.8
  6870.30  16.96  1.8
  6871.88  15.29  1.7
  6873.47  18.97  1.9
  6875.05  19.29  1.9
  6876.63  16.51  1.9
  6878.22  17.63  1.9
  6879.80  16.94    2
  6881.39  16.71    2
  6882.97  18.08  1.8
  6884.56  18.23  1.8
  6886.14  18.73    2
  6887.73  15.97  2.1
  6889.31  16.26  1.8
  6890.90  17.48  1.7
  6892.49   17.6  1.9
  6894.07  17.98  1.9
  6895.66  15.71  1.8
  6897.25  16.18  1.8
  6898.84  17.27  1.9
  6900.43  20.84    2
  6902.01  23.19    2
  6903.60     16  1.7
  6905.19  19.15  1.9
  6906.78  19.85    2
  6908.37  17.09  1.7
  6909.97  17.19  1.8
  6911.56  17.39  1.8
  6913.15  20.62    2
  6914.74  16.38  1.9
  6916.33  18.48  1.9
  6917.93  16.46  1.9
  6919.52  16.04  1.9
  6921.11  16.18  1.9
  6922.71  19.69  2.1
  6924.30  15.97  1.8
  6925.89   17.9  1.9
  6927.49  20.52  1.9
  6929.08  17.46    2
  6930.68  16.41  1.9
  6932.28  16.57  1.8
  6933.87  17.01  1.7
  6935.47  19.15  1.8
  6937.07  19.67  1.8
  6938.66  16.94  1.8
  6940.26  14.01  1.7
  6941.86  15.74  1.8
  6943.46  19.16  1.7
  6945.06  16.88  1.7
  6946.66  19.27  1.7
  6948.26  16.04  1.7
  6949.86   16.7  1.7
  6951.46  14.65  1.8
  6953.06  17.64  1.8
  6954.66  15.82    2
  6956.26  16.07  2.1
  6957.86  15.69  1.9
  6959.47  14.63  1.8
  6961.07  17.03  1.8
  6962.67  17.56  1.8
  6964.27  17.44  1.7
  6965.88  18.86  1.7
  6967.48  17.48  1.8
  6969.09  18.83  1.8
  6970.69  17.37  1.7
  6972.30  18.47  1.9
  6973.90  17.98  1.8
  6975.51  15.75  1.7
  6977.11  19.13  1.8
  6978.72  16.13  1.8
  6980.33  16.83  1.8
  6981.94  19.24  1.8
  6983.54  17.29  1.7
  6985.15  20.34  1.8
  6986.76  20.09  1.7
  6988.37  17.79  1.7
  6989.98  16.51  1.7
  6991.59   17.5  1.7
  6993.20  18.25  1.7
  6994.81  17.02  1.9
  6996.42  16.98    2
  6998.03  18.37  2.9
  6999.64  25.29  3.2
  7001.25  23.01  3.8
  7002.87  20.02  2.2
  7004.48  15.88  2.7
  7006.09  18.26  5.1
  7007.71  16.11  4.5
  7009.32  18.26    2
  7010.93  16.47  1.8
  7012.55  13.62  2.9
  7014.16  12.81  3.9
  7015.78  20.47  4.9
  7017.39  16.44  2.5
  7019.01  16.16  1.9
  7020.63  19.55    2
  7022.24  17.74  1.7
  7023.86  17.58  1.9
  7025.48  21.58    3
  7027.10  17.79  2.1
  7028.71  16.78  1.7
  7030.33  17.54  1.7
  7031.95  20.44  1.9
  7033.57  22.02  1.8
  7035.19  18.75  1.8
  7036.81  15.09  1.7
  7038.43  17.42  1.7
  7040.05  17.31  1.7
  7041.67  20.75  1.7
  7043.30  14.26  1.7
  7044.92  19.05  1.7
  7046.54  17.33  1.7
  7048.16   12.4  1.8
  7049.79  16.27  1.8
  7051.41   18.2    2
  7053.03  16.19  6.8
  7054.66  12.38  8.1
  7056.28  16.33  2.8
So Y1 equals -2.2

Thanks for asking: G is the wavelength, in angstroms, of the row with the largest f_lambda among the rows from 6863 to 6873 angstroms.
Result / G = 6868.72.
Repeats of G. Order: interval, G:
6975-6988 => 6985.15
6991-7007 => 6999.64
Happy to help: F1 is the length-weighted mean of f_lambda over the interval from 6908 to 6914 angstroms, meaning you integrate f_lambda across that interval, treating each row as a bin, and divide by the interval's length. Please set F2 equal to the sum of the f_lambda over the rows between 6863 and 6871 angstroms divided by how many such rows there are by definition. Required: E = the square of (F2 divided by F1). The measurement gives 0.92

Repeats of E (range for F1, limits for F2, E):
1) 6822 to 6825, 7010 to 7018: 0.93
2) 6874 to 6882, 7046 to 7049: 0.72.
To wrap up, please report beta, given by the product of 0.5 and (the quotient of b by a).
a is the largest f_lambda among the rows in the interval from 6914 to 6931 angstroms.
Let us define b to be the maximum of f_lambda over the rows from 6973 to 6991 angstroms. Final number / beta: 0.496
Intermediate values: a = 20.52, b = 20.34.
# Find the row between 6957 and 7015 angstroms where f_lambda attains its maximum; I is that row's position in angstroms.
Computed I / 6999.64 angstroms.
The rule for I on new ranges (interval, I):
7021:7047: 7033.57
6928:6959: 6937.07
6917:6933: 6927.49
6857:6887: 6860.82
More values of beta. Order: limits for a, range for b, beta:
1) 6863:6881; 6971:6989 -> 0.527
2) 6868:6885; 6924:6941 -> 0.532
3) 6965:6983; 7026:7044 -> 0.572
